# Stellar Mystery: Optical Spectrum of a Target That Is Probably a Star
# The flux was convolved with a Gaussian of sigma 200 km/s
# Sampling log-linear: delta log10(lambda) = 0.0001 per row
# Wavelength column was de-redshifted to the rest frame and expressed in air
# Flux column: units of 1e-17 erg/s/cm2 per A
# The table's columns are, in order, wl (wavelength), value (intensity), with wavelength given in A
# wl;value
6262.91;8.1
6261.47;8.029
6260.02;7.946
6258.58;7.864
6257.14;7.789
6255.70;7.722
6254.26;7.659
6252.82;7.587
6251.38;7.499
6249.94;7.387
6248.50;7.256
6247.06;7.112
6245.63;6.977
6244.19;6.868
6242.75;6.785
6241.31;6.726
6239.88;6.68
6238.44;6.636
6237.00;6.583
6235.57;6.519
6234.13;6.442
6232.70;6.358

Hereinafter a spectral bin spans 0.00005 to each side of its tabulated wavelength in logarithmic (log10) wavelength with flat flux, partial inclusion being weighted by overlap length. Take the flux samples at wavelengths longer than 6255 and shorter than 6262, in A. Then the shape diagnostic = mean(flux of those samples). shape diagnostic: 7.9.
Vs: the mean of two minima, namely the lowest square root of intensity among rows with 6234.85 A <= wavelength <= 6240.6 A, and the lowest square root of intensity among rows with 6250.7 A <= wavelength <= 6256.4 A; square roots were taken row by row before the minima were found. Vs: 2.65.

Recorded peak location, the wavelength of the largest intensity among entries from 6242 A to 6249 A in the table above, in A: 6248.50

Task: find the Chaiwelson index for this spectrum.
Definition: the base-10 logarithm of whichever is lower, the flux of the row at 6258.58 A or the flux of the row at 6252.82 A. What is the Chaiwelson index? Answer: 0.88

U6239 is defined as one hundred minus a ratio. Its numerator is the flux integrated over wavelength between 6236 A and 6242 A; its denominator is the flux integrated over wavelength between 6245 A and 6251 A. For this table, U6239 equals 99.1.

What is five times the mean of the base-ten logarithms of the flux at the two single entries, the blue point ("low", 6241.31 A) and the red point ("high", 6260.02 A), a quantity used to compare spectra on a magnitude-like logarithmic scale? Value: 4.32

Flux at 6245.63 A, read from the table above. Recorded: 6.977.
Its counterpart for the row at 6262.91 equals 8.1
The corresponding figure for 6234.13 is 6.442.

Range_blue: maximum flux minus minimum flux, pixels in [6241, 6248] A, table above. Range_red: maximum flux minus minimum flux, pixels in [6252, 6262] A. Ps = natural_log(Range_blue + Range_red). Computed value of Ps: -0.19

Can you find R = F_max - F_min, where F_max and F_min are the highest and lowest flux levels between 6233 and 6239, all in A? 0.19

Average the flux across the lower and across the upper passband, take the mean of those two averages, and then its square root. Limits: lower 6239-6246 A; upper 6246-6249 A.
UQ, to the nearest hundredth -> 2.64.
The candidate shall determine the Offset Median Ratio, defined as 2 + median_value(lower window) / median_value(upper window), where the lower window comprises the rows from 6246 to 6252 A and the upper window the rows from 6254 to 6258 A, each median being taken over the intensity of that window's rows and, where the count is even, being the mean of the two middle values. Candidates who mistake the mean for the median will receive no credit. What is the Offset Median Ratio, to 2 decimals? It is 2.95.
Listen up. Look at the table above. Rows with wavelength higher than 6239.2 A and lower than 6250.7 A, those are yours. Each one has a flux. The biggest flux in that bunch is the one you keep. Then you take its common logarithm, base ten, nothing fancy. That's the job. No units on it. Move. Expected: 0.87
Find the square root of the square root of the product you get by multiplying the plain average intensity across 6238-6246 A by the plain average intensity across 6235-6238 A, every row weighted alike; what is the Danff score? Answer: 2.58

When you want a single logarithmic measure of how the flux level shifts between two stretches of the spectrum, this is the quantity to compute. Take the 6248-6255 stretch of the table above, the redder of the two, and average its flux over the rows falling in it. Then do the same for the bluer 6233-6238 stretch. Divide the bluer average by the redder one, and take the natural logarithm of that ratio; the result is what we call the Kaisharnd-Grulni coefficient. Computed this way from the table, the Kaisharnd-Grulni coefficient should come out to -0.14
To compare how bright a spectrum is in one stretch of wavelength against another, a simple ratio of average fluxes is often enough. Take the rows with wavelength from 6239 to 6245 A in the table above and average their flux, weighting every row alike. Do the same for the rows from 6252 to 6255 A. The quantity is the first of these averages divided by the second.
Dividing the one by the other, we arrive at 0.887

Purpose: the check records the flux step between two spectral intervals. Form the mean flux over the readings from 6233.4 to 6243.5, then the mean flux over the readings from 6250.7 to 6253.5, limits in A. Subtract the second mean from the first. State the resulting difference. -0.92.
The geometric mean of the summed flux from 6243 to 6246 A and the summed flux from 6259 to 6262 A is 14.9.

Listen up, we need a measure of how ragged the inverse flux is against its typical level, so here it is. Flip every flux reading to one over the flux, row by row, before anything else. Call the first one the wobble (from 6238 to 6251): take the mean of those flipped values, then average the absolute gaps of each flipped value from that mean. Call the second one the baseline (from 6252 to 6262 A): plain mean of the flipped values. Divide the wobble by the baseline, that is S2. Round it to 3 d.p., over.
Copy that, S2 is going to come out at 0.035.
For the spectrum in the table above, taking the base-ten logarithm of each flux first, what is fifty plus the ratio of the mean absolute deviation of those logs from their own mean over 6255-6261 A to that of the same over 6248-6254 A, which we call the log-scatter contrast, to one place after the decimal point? 50.6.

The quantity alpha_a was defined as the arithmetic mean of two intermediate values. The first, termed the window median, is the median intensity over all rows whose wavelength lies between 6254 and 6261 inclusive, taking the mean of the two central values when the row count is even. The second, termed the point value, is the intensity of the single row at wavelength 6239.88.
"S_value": 7.2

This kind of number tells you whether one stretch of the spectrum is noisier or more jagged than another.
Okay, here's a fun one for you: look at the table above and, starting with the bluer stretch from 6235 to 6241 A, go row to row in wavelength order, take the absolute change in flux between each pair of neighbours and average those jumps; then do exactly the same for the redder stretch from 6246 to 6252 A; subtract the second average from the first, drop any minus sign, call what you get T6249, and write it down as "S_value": 0.08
